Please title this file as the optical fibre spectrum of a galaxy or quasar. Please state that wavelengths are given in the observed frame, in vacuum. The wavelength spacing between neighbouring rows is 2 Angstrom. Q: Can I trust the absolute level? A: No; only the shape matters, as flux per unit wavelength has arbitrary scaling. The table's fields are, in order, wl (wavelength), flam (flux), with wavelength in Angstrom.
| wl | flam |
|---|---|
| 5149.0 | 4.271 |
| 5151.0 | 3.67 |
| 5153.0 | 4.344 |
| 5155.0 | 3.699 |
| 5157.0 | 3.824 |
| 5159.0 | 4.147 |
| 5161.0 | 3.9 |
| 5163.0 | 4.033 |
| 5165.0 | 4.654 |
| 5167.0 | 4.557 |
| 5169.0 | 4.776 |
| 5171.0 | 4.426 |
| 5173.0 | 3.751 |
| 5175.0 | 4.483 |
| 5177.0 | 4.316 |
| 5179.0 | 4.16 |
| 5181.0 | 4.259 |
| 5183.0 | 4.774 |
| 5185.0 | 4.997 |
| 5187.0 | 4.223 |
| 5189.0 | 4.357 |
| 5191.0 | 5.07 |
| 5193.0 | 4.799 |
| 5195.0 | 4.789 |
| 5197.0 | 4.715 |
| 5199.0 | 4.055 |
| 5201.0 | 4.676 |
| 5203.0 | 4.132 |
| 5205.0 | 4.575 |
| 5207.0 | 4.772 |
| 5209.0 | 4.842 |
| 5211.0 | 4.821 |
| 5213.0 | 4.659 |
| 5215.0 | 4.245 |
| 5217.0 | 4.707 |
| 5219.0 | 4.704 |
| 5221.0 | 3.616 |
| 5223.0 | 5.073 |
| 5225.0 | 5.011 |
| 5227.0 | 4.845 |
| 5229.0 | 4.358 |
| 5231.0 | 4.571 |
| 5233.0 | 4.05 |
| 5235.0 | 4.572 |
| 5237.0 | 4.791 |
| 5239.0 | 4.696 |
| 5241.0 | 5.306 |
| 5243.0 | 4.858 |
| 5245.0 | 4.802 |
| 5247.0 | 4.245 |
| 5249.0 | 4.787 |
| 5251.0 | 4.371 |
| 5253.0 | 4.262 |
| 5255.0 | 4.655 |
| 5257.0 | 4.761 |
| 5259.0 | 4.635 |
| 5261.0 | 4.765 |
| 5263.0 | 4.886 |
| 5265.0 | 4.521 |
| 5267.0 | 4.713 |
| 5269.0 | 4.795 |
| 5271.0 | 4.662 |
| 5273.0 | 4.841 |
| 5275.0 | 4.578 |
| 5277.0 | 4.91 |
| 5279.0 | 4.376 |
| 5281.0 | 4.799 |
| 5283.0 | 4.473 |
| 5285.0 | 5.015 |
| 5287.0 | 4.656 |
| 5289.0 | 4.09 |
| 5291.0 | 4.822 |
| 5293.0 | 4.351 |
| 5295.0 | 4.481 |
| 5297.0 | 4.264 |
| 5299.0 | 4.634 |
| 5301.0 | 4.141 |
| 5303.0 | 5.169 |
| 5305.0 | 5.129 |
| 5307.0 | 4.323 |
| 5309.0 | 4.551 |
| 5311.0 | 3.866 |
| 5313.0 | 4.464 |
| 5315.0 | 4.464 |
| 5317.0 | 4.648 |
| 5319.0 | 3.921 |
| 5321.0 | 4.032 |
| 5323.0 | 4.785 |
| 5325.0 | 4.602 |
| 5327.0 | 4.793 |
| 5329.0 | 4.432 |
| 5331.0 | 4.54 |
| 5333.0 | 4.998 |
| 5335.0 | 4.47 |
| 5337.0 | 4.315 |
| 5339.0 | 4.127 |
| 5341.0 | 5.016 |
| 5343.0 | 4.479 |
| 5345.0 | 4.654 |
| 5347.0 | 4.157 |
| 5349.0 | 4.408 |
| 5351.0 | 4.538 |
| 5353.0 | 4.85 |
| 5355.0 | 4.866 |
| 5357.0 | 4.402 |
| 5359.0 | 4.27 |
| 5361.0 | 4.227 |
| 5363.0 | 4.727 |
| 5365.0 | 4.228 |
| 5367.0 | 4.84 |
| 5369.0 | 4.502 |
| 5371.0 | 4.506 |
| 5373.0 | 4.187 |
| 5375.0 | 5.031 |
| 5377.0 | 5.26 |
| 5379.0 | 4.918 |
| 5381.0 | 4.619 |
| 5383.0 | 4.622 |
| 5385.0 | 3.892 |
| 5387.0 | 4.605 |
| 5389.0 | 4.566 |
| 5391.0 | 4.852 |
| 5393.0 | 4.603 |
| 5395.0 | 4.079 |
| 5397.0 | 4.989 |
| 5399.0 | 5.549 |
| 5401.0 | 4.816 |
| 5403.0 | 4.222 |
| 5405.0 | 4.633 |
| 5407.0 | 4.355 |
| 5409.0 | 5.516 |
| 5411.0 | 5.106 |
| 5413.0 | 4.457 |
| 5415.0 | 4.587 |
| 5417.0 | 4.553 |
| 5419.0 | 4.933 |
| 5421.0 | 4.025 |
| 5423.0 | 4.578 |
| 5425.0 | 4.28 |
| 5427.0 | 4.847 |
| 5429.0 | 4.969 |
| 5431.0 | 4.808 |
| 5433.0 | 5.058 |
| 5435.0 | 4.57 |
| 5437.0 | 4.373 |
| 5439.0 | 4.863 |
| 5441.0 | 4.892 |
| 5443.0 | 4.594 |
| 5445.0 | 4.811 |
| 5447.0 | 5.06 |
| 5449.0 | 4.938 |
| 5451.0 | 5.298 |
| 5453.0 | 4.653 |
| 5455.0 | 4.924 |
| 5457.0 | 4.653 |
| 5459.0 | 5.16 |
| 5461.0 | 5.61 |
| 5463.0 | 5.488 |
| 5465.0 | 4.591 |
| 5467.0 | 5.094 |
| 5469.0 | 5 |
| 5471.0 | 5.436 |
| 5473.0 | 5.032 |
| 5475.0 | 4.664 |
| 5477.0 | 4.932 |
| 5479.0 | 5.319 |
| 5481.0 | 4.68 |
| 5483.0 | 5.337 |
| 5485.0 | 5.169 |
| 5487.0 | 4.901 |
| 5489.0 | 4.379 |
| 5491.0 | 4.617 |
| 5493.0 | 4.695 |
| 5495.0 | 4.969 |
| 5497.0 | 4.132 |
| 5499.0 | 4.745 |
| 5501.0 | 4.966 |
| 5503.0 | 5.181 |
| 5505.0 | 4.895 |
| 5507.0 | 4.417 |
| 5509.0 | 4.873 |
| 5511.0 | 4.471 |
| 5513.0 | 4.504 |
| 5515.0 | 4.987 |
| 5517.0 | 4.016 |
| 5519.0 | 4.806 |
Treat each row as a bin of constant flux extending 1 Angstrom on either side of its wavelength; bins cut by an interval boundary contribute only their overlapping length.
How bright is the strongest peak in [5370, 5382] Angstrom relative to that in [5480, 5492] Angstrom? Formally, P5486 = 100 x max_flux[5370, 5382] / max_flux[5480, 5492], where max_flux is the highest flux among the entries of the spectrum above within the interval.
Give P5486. 99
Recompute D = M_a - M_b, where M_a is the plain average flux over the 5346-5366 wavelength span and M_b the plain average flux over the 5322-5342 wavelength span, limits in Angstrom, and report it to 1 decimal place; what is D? -0.1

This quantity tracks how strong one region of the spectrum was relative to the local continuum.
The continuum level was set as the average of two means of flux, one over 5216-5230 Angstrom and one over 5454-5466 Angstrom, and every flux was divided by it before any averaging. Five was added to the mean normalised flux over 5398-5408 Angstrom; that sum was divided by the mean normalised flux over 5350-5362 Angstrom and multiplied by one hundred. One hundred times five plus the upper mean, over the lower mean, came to 639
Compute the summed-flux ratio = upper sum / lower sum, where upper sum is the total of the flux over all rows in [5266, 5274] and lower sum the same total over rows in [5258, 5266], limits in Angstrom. 1.01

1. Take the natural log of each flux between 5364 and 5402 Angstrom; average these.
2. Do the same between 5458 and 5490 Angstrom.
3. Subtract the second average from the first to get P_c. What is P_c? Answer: -0.08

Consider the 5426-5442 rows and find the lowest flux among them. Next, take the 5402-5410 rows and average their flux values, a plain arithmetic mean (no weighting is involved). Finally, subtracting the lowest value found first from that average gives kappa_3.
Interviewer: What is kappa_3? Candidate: 0.3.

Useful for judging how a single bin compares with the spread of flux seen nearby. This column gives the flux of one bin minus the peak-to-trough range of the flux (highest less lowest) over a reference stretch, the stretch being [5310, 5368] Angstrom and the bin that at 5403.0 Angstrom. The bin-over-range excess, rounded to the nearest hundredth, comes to 3.07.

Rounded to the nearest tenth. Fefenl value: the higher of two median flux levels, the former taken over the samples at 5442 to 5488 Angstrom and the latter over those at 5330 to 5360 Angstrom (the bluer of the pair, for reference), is 5.0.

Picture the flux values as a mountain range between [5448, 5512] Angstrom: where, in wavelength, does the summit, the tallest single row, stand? 5461.0 Angstrom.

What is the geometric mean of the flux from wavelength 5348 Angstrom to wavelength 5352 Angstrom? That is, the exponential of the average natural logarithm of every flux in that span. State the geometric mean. 4.47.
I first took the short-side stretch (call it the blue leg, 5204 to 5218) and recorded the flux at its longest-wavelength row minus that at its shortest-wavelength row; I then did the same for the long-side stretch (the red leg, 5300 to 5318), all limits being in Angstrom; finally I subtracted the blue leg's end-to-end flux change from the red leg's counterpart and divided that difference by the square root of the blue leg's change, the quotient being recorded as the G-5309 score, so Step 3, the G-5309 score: 1.0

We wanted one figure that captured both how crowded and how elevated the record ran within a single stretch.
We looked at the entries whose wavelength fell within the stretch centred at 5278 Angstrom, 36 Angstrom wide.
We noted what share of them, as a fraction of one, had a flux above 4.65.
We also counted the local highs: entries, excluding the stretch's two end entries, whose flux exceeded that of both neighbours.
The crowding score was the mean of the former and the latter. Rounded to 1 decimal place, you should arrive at 3.8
